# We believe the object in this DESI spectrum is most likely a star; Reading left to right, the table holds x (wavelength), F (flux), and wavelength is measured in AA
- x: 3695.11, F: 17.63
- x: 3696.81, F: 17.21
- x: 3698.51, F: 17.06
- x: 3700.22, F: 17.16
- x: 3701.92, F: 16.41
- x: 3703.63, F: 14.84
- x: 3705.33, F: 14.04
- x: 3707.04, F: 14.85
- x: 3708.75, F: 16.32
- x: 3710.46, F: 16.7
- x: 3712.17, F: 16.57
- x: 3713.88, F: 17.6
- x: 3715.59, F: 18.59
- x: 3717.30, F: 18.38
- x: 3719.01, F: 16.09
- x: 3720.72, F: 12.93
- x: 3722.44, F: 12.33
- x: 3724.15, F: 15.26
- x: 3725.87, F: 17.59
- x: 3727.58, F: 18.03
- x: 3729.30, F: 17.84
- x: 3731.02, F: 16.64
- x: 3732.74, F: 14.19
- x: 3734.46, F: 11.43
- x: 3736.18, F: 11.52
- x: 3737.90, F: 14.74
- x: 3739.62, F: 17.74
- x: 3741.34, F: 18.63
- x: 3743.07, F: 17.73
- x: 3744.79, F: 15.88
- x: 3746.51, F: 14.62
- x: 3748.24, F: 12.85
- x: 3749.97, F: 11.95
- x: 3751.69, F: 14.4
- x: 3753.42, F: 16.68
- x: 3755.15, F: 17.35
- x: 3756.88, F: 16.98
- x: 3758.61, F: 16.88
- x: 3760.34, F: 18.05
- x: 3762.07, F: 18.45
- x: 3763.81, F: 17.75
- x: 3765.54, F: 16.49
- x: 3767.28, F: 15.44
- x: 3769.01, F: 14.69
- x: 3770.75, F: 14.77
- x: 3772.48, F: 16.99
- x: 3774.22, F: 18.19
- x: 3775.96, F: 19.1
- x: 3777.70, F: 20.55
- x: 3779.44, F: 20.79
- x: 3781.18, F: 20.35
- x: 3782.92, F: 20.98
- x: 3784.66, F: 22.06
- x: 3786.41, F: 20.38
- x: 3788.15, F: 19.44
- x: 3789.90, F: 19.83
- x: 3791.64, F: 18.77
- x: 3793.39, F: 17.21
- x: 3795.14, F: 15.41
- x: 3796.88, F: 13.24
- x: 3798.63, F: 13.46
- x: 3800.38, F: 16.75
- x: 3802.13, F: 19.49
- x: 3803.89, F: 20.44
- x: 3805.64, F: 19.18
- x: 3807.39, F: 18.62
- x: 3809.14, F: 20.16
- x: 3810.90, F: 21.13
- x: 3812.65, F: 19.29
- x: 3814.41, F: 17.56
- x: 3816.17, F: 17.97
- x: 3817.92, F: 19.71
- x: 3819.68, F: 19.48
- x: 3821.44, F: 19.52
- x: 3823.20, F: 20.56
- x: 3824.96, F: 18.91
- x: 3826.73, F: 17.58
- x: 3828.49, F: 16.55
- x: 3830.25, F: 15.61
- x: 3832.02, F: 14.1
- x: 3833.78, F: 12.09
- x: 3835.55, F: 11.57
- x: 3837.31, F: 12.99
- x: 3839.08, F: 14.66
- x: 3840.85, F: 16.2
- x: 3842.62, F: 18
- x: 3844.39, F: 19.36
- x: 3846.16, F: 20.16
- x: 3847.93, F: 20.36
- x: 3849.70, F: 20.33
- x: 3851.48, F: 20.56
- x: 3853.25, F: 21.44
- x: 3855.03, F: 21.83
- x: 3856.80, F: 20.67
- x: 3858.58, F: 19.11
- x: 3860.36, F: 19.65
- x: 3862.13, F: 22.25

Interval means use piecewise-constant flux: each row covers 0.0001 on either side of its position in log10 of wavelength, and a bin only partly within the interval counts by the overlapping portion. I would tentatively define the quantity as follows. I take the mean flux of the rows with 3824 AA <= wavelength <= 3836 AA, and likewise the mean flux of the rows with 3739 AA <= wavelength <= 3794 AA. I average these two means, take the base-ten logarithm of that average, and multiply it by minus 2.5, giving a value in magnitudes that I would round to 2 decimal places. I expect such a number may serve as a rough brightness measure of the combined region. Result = -3.04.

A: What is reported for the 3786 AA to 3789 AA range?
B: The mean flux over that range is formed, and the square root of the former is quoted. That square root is 4.46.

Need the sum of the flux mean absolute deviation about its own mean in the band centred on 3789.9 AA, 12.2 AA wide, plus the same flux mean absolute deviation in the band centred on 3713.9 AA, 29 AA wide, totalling 3.1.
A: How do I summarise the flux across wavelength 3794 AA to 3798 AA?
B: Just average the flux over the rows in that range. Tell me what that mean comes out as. 14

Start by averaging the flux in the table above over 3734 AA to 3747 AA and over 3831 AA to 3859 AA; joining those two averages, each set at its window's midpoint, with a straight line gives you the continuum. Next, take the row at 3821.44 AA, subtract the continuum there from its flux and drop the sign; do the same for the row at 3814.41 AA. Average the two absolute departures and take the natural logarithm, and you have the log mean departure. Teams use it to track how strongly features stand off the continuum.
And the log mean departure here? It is 0.4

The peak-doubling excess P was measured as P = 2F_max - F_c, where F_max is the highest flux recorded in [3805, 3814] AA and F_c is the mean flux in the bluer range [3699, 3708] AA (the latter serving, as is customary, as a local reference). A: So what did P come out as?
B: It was 27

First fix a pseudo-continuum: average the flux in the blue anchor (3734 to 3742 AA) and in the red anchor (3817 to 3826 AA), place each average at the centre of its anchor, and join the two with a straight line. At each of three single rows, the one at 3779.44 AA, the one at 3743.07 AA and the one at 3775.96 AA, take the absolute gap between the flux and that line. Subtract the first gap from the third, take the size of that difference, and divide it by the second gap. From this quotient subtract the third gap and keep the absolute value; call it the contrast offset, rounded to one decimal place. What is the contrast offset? 1.5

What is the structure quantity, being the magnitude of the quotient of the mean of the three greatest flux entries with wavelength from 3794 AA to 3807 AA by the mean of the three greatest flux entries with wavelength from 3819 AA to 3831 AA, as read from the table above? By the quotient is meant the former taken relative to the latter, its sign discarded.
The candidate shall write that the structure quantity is 0.99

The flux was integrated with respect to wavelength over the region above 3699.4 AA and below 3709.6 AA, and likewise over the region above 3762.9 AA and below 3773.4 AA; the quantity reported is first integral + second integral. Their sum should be 327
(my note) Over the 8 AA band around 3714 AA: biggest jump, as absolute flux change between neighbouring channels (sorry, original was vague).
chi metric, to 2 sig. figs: 1.0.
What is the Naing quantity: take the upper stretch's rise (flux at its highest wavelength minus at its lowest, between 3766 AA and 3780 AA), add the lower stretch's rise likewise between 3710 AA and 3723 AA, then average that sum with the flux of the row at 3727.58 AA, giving 9.5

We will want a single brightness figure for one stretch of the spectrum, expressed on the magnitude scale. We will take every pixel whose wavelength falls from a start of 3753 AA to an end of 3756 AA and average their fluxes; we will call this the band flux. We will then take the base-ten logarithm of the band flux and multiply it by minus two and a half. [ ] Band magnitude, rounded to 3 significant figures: -3.08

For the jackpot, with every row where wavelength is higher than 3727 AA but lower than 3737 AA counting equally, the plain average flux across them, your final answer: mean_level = 14.9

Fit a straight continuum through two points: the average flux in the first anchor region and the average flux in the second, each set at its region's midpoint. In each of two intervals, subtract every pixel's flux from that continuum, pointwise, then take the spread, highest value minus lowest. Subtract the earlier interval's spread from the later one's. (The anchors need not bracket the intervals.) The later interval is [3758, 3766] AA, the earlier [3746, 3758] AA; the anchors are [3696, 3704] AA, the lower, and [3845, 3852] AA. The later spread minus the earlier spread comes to -3.2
